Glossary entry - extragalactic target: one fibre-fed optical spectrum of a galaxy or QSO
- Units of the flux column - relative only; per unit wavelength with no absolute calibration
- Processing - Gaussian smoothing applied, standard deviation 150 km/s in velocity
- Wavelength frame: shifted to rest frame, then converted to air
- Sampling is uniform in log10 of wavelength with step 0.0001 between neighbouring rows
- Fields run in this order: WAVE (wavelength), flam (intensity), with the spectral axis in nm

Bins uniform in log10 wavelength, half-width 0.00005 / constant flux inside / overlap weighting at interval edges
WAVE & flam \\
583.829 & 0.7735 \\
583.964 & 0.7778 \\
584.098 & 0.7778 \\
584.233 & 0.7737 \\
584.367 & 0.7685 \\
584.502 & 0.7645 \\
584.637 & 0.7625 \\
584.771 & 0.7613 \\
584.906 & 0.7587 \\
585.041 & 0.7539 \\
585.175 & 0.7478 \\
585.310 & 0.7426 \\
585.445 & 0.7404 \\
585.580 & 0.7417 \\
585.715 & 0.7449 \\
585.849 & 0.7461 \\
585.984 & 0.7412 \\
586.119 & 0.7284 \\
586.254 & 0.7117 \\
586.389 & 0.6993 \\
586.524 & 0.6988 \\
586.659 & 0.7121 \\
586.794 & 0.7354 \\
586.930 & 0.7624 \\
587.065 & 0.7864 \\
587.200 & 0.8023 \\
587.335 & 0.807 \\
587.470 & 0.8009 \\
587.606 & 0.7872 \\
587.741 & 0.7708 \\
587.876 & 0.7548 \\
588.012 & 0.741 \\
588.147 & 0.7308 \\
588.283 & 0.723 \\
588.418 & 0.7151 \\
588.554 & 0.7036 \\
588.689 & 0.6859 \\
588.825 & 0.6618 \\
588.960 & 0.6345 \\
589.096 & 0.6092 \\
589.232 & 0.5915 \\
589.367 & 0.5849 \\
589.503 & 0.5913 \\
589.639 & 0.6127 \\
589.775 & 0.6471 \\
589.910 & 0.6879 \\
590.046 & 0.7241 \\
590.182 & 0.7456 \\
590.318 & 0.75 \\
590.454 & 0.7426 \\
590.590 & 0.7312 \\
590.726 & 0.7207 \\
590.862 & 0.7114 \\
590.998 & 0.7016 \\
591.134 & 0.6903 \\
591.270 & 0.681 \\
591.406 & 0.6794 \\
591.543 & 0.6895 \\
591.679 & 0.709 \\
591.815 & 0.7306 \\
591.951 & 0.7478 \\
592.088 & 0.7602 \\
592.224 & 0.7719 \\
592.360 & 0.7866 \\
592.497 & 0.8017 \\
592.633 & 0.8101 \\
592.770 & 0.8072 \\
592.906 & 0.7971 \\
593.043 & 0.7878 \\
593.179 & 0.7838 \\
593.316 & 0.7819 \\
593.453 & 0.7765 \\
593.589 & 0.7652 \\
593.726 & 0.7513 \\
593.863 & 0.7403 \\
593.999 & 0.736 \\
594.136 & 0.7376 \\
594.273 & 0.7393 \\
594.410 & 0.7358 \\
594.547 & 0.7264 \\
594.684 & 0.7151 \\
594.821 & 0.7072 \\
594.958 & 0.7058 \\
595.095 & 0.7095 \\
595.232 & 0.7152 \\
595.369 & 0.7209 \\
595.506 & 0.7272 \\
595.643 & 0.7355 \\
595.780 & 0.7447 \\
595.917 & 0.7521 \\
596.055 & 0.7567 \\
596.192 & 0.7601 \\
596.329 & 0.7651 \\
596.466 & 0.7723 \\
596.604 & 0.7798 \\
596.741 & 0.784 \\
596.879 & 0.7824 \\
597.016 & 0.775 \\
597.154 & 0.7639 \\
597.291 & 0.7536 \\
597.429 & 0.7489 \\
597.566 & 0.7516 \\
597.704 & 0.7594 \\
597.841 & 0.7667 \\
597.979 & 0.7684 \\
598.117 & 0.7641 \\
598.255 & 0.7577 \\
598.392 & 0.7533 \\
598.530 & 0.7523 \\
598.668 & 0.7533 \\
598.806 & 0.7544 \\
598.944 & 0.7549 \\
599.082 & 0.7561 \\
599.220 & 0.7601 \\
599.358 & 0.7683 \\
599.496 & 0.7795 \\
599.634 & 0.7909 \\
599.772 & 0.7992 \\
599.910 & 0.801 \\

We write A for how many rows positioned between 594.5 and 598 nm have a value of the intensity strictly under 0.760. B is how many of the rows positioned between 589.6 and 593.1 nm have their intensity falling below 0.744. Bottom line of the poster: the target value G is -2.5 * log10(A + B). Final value -3.73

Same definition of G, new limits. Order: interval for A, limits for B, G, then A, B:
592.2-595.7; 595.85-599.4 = -2.94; 15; 0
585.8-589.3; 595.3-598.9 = -3.36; 19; 3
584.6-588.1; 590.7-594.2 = -3.66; 17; 12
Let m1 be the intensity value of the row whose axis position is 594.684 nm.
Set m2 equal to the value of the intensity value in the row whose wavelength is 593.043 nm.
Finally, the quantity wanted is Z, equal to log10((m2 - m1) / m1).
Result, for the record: -0.99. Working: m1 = 0.7151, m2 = 0.7878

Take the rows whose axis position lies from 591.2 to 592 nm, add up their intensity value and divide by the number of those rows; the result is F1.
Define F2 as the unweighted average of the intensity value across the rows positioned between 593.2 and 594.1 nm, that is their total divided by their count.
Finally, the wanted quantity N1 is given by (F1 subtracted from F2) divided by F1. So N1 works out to 0.07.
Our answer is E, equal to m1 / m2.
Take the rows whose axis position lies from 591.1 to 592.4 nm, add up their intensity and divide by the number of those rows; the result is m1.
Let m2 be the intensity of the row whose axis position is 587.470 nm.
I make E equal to 0.90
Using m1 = 0.725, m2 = 0.8009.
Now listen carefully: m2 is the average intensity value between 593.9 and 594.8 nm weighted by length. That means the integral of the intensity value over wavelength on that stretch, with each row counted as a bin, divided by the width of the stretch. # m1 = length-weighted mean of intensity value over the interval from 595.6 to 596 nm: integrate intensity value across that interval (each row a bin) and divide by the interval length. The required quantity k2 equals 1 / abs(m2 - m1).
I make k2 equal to 73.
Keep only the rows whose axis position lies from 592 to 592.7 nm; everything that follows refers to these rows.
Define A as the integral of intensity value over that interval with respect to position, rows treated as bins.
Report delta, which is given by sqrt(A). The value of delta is 0.741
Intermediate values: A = 0.549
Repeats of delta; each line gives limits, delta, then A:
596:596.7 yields 0.733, 0.538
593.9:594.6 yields 0.718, 0.515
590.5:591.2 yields 0.706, 0.499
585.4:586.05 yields 0.695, 0.483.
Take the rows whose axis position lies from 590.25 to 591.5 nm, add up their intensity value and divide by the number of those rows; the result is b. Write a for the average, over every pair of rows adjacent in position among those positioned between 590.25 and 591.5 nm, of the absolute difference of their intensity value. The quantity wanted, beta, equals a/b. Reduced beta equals 0.012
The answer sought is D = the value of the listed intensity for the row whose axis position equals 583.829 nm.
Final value 0.7735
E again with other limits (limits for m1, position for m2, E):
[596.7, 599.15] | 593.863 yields 1.03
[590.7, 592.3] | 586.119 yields 0.98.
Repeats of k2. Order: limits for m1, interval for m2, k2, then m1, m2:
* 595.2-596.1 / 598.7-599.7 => 34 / 0.74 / 0.766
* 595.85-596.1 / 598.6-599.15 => 422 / 0.75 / 0.754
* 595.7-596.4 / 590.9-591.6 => 15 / 0.76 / 0.689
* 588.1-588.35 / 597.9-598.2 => 26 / 0.72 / 0.764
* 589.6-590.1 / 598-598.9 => 12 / 0.67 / 0.756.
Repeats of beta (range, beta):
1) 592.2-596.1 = 0.009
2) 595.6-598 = 0.008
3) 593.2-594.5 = 0.009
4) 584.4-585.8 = 0.004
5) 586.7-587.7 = 0.019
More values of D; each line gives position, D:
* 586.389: 0.6993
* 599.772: 0.7992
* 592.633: 0.8101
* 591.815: 0.7306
